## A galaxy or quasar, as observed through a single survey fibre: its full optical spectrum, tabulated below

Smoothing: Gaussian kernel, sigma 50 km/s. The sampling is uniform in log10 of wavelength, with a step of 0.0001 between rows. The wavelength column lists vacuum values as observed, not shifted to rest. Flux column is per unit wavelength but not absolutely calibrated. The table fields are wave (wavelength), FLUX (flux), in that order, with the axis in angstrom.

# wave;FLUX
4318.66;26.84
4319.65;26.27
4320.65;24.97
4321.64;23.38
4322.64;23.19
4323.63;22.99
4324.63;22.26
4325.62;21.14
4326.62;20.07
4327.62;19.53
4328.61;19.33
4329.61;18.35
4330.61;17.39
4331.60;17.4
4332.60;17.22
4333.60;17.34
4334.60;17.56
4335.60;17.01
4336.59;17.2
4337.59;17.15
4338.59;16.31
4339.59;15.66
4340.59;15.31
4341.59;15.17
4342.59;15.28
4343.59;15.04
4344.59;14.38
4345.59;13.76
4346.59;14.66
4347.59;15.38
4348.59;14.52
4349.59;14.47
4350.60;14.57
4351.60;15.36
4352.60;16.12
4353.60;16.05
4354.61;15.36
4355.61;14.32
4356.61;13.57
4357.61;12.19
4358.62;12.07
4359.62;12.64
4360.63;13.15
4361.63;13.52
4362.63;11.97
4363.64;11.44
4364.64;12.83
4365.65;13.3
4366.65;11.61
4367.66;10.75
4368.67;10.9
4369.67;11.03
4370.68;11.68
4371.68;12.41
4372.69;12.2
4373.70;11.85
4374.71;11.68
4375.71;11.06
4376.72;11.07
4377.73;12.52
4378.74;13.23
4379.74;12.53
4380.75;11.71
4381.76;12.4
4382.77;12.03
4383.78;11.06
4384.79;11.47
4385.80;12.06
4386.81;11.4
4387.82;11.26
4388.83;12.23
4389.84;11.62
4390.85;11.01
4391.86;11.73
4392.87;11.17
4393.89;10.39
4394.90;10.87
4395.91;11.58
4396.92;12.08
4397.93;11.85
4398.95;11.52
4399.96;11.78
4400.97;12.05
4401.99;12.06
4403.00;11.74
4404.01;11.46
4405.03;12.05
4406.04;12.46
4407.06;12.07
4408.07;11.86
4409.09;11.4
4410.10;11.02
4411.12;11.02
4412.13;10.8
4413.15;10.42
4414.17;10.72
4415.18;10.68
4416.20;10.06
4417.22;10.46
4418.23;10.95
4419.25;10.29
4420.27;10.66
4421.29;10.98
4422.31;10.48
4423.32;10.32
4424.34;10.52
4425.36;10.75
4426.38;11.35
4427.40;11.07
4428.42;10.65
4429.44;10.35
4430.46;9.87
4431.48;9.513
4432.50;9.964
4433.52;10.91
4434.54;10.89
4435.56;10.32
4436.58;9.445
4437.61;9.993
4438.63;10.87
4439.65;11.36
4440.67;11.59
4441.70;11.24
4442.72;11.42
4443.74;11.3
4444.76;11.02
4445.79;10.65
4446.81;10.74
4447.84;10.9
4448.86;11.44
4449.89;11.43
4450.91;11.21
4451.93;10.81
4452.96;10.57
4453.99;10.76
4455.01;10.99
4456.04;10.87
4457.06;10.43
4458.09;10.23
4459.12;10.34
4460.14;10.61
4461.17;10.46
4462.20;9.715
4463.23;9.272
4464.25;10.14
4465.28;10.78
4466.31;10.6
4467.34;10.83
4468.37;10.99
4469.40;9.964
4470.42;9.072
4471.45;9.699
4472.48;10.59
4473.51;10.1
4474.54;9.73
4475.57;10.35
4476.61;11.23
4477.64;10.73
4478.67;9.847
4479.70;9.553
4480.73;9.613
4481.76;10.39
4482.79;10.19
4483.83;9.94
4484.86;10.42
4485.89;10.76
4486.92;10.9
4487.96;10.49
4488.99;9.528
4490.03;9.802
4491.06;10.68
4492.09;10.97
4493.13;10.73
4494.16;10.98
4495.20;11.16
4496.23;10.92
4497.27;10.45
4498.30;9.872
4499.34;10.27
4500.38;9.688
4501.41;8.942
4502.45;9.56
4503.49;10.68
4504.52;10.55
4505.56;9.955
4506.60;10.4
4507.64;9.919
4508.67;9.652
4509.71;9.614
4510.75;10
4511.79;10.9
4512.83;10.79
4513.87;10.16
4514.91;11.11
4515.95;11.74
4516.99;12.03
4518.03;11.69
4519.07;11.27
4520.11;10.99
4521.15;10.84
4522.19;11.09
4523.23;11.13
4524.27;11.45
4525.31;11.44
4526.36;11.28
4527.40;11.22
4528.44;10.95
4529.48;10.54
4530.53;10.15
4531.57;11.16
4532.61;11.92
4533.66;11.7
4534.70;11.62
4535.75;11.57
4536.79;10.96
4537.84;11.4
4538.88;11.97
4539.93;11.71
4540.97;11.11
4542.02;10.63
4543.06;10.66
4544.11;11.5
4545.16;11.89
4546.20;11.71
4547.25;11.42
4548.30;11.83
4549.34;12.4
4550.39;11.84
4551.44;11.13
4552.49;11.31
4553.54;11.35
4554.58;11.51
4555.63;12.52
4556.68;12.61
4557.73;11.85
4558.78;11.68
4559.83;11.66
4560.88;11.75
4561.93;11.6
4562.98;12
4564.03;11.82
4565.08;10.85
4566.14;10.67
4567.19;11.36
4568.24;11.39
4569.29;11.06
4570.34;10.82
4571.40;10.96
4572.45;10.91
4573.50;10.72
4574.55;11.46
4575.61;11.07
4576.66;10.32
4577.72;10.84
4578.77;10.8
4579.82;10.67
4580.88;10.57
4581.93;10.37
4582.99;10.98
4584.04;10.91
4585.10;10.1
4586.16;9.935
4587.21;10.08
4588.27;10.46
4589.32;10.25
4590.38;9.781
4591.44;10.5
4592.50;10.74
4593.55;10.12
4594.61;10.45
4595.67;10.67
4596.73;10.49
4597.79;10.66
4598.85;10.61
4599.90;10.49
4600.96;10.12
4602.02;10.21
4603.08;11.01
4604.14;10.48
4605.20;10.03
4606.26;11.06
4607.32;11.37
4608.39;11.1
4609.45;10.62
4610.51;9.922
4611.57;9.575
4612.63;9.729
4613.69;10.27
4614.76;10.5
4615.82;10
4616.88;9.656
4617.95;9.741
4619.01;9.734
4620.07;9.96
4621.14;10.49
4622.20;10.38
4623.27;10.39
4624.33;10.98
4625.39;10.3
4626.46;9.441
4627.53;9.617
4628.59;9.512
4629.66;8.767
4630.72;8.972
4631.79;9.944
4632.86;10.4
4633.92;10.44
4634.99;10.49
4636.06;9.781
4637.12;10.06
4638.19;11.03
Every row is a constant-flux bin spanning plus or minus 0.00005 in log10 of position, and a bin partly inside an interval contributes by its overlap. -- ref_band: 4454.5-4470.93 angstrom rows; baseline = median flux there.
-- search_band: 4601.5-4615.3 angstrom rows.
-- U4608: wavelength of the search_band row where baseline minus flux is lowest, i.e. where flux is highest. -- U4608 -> 4607.32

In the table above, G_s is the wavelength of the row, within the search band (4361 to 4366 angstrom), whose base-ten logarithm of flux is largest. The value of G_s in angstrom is 4361.63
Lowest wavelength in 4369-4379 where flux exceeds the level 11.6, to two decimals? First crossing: 4370.68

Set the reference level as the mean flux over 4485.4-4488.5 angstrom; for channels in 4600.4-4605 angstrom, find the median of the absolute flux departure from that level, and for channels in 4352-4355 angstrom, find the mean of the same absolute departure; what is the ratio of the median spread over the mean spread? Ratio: 0.08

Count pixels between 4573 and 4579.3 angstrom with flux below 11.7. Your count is 6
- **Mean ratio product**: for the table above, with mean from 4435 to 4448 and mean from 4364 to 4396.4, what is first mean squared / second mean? 10.0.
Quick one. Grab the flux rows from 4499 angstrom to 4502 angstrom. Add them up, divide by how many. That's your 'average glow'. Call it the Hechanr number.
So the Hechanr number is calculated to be 9.6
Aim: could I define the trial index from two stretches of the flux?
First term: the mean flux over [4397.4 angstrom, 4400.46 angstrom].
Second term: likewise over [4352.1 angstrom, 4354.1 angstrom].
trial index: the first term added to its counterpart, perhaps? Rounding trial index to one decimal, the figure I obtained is 27.8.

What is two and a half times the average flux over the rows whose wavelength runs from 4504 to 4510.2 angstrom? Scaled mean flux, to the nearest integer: 25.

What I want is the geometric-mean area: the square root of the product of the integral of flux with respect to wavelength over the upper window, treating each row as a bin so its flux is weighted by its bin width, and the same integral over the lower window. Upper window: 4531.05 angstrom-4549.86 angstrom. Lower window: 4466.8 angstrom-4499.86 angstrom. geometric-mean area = 272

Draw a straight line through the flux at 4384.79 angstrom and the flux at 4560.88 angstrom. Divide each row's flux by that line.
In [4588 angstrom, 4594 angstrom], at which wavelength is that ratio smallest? 4590.38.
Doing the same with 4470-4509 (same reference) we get 4501.41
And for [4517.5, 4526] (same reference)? 4521.15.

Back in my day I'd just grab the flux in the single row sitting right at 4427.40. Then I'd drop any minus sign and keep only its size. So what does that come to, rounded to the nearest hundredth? 11.07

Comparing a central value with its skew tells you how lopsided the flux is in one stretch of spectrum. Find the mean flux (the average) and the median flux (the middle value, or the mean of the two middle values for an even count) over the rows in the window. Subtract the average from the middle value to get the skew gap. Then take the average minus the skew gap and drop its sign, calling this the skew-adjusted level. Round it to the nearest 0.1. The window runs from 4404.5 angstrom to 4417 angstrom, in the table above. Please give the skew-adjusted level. 11.4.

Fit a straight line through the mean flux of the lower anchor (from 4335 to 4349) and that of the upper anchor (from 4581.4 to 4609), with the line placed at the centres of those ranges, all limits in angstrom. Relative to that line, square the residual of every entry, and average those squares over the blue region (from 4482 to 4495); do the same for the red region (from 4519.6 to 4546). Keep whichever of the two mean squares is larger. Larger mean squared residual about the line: 4.9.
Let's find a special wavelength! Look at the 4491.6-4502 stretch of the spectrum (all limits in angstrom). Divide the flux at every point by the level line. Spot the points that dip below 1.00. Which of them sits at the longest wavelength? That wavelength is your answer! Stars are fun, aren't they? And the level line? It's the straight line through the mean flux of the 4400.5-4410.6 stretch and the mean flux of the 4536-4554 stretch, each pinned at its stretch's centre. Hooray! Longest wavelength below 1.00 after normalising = 4501.41 angstrom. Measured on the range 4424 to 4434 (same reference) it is 4433.52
